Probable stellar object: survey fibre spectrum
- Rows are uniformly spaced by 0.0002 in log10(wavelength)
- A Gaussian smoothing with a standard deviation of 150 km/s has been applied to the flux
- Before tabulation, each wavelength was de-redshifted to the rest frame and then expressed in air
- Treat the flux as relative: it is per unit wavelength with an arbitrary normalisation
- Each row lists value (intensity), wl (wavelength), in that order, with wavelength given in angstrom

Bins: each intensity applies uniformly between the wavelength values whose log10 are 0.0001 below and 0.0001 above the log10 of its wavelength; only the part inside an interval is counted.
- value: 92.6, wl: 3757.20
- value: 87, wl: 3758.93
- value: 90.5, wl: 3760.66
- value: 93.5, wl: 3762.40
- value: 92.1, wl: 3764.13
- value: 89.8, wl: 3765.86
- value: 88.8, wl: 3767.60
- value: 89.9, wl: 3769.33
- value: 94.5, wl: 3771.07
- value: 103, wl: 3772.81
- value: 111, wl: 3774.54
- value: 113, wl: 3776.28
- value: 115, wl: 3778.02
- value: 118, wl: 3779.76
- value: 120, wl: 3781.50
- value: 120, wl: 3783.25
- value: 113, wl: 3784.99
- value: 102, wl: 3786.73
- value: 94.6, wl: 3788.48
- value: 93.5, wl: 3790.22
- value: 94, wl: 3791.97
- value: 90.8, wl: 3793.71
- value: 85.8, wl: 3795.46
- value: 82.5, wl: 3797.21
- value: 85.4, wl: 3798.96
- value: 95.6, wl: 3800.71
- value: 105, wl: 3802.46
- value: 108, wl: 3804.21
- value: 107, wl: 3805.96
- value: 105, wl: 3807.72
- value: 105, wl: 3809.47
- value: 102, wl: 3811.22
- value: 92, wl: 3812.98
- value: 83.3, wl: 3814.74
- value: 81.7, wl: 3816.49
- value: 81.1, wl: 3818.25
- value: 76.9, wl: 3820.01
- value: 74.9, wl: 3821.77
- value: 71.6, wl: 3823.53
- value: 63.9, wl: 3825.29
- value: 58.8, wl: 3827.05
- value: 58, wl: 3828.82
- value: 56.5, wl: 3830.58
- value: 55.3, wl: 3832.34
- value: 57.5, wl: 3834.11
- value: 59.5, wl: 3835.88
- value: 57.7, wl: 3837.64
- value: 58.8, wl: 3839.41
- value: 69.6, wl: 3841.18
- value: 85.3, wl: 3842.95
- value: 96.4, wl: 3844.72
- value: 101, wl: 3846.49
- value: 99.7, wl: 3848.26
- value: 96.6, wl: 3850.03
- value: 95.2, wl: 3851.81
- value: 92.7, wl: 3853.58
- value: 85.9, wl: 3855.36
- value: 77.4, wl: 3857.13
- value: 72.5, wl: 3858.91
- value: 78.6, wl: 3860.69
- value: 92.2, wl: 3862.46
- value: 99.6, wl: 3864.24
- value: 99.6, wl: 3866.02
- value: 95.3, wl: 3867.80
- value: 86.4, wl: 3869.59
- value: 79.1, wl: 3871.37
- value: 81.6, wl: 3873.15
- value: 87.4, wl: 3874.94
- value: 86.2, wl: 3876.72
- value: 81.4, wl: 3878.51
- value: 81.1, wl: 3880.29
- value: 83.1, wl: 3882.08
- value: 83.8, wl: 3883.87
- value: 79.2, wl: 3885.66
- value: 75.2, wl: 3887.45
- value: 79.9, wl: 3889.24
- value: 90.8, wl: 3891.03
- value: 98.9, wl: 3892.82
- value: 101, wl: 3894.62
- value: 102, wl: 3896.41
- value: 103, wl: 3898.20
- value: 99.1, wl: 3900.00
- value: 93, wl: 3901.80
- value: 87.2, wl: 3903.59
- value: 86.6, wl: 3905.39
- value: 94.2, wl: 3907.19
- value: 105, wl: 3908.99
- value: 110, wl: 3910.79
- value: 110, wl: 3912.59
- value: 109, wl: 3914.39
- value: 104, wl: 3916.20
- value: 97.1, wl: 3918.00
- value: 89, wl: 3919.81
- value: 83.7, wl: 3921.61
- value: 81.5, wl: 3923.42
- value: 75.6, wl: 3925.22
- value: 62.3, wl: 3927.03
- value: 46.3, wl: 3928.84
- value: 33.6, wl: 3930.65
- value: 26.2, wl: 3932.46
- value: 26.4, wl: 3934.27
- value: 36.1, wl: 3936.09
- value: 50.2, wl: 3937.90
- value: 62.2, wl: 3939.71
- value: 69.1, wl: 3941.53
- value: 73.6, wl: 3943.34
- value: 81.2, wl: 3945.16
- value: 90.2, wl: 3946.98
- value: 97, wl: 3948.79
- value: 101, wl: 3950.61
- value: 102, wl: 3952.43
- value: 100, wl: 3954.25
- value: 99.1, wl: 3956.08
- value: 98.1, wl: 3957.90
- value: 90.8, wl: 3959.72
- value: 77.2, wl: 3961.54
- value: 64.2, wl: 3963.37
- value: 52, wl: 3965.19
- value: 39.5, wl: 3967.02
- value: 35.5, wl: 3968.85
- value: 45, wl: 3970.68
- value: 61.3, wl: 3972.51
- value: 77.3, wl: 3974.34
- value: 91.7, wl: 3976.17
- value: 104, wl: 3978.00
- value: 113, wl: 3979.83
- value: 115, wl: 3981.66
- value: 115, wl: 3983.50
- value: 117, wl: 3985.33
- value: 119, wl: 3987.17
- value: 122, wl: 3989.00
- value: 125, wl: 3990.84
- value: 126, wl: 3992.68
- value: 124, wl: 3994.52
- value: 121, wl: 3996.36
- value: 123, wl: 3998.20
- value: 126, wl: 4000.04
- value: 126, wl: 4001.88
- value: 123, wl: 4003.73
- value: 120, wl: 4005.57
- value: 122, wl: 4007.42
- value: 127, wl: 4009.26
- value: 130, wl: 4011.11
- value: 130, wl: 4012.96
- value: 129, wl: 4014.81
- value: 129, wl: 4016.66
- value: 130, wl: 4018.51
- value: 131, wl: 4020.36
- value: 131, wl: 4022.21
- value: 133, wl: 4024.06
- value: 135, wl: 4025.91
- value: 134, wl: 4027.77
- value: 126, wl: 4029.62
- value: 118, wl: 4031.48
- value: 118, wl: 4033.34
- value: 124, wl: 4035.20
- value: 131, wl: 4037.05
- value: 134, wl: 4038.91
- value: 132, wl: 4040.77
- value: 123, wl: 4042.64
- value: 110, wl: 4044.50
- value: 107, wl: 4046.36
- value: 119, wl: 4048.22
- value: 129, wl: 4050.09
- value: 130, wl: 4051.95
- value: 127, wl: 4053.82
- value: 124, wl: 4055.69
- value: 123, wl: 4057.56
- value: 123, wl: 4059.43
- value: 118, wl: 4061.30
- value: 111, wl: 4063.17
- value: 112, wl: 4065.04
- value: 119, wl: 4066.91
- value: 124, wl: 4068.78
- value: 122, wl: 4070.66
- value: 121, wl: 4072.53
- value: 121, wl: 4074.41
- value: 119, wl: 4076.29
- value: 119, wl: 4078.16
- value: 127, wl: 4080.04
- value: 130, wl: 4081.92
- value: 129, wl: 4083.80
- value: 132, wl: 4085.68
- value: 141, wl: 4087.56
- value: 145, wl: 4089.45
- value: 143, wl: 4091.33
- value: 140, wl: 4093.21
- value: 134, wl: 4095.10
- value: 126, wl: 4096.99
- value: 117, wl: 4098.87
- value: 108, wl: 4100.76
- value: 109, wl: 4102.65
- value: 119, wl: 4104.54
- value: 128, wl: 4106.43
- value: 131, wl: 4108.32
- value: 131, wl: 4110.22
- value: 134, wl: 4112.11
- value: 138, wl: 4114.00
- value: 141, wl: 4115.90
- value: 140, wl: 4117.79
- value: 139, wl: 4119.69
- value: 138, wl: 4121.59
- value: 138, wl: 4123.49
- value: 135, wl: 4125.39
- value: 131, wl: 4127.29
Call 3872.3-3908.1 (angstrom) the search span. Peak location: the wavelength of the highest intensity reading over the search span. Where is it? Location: 3898.20 angstrom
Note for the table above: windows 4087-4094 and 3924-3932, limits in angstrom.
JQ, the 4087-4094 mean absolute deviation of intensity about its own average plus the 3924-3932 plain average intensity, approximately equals 56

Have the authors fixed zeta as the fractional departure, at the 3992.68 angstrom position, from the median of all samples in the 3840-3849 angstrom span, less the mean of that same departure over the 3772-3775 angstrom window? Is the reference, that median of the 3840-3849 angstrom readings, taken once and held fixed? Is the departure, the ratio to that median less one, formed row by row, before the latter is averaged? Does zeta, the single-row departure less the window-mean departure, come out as 0.20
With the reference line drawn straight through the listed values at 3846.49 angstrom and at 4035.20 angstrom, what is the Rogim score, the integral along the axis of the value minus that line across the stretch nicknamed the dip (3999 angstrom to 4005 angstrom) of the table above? 28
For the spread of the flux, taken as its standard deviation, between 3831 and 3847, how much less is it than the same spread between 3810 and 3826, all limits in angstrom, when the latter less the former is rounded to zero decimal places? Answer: -7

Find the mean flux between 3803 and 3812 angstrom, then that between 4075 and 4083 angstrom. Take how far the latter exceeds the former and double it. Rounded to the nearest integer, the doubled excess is 37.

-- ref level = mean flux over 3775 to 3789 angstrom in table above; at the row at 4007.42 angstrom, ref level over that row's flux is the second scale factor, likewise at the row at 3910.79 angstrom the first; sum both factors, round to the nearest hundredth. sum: 1.94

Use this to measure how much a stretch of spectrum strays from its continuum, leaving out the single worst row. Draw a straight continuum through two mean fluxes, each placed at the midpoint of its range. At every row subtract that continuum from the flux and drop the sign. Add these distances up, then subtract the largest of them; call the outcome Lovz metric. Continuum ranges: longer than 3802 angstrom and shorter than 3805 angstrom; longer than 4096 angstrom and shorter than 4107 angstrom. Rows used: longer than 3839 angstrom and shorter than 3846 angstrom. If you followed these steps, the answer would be 73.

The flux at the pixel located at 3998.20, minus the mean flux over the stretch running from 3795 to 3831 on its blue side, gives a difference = 38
